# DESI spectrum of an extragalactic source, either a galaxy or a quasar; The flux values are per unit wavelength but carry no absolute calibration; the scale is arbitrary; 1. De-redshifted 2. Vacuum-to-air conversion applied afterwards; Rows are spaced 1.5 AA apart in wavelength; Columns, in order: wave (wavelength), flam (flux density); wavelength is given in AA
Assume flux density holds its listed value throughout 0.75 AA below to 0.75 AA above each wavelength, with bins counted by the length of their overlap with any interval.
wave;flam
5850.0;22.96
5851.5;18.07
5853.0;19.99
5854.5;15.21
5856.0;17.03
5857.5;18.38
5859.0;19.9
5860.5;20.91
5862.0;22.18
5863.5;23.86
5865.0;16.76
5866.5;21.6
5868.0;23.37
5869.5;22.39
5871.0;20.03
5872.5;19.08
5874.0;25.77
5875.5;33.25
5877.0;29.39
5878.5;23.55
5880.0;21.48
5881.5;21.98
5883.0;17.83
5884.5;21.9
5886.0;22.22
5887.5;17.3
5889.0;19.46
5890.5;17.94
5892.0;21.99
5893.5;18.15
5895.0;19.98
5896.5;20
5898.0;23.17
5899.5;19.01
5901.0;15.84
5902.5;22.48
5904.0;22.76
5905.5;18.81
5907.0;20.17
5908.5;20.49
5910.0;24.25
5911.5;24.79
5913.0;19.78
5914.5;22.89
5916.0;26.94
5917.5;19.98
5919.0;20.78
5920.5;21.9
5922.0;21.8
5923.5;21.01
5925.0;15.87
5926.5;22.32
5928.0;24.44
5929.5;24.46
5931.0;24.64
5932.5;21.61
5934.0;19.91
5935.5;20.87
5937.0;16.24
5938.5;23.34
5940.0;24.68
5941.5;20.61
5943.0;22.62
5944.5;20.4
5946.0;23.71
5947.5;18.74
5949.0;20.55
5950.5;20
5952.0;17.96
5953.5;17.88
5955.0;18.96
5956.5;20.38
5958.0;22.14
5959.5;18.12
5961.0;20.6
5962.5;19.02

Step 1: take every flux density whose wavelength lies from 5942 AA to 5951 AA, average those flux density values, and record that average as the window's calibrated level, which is 21.0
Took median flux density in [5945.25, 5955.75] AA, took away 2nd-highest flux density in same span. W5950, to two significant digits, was -1.6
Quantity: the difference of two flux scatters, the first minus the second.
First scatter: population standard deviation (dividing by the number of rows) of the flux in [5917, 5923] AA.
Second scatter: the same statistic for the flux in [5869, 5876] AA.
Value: -4.3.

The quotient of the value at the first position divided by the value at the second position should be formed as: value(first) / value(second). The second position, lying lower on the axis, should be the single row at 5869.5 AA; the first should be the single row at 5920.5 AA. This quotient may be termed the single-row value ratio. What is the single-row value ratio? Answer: 0.98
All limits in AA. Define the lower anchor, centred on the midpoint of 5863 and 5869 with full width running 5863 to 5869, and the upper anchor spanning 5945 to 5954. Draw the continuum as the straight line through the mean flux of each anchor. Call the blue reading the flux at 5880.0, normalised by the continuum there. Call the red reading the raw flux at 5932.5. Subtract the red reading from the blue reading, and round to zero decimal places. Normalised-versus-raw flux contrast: -21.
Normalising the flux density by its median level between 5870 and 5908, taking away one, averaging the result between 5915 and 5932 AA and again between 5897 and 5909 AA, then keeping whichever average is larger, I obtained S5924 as 0.10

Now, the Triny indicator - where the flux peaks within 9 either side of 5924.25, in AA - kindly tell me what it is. 5916.0 AA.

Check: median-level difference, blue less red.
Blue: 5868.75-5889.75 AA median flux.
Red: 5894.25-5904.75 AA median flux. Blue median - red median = 1.9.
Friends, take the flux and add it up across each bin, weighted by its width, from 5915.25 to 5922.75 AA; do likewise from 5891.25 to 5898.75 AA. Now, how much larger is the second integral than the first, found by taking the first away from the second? -12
